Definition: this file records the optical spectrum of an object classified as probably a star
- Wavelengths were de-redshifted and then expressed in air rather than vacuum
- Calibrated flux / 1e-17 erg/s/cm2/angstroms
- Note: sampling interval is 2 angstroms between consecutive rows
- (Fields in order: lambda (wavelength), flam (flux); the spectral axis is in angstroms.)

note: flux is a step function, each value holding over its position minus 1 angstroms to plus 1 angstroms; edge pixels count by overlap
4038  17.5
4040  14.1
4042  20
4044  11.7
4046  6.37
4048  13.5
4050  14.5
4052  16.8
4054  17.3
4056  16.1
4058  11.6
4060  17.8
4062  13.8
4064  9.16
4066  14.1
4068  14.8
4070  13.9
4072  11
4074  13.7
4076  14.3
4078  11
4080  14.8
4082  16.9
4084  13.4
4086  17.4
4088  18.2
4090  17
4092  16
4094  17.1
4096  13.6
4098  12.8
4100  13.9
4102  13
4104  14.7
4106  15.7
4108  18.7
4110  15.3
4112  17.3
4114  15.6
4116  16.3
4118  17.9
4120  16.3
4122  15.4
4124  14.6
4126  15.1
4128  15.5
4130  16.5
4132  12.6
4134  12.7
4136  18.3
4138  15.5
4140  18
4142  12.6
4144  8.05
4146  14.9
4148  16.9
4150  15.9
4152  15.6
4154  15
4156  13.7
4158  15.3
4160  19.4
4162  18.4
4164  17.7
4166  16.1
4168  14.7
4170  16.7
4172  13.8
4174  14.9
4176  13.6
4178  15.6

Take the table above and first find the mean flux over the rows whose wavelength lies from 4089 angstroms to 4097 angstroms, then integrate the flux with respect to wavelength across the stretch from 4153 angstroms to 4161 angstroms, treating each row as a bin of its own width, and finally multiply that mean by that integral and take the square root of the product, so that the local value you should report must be 45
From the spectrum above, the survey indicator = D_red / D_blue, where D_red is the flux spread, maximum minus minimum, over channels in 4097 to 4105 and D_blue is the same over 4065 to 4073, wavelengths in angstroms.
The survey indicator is 0.50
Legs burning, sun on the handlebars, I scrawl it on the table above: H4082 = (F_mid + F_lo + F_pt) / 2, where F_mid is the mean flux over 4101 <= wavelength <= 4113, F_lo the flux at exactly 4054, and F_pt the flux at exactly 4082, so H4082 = 25.0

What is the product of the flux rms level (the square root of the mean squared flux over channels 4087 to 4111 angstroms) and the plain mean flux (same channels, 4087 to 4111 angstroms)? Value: 242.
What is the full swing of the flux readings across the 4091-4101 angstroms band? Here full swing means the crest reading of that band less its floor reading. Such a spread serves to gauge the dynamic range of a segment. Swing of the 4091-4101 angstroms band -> 4.3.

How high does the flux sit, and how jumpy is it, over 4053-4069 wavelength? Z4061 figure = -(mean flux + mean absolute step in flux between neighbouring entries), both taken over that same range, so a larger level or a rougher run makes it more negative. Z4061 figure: -18.1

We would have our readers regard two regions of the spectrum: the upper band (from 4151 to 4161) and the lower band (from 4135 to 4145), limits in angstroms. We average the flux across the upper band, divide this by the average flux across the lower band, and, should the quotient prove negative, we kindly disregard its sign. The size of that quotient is 1.09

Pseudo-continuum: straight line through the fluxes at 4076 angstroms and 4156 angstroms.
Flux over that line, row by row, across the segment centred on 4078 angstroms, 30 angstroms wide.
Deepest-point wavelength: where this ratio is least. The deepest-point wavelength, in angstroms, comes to 4064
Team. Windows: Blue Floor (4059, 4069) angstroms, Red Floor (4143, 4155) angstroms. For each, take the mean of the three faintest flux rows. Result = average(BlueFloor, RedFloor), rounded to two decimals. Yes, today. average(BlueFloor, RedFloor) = 12.50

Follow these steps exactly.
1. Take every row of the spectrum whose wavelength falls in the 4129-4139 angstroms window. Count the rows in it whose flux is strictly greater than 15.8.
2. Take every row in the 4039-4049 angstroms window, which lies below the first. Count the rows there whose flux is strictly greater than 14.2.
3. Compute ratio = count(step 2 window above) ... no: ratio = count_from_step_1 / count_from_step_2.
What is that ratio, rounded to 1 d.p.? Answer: 2.0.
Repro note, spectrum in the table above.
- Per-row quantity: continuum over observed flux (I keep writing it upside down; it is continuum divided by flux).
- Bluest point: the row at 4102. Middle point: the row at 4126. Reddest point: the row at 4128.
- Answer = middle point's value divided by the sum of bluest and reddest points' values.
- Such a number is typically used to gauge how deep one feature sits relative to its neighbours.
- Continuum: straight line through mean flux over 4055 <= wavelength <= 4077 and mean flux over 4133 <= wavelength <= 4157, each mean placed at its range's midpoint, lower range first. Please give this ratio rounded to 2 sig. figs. 0.47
